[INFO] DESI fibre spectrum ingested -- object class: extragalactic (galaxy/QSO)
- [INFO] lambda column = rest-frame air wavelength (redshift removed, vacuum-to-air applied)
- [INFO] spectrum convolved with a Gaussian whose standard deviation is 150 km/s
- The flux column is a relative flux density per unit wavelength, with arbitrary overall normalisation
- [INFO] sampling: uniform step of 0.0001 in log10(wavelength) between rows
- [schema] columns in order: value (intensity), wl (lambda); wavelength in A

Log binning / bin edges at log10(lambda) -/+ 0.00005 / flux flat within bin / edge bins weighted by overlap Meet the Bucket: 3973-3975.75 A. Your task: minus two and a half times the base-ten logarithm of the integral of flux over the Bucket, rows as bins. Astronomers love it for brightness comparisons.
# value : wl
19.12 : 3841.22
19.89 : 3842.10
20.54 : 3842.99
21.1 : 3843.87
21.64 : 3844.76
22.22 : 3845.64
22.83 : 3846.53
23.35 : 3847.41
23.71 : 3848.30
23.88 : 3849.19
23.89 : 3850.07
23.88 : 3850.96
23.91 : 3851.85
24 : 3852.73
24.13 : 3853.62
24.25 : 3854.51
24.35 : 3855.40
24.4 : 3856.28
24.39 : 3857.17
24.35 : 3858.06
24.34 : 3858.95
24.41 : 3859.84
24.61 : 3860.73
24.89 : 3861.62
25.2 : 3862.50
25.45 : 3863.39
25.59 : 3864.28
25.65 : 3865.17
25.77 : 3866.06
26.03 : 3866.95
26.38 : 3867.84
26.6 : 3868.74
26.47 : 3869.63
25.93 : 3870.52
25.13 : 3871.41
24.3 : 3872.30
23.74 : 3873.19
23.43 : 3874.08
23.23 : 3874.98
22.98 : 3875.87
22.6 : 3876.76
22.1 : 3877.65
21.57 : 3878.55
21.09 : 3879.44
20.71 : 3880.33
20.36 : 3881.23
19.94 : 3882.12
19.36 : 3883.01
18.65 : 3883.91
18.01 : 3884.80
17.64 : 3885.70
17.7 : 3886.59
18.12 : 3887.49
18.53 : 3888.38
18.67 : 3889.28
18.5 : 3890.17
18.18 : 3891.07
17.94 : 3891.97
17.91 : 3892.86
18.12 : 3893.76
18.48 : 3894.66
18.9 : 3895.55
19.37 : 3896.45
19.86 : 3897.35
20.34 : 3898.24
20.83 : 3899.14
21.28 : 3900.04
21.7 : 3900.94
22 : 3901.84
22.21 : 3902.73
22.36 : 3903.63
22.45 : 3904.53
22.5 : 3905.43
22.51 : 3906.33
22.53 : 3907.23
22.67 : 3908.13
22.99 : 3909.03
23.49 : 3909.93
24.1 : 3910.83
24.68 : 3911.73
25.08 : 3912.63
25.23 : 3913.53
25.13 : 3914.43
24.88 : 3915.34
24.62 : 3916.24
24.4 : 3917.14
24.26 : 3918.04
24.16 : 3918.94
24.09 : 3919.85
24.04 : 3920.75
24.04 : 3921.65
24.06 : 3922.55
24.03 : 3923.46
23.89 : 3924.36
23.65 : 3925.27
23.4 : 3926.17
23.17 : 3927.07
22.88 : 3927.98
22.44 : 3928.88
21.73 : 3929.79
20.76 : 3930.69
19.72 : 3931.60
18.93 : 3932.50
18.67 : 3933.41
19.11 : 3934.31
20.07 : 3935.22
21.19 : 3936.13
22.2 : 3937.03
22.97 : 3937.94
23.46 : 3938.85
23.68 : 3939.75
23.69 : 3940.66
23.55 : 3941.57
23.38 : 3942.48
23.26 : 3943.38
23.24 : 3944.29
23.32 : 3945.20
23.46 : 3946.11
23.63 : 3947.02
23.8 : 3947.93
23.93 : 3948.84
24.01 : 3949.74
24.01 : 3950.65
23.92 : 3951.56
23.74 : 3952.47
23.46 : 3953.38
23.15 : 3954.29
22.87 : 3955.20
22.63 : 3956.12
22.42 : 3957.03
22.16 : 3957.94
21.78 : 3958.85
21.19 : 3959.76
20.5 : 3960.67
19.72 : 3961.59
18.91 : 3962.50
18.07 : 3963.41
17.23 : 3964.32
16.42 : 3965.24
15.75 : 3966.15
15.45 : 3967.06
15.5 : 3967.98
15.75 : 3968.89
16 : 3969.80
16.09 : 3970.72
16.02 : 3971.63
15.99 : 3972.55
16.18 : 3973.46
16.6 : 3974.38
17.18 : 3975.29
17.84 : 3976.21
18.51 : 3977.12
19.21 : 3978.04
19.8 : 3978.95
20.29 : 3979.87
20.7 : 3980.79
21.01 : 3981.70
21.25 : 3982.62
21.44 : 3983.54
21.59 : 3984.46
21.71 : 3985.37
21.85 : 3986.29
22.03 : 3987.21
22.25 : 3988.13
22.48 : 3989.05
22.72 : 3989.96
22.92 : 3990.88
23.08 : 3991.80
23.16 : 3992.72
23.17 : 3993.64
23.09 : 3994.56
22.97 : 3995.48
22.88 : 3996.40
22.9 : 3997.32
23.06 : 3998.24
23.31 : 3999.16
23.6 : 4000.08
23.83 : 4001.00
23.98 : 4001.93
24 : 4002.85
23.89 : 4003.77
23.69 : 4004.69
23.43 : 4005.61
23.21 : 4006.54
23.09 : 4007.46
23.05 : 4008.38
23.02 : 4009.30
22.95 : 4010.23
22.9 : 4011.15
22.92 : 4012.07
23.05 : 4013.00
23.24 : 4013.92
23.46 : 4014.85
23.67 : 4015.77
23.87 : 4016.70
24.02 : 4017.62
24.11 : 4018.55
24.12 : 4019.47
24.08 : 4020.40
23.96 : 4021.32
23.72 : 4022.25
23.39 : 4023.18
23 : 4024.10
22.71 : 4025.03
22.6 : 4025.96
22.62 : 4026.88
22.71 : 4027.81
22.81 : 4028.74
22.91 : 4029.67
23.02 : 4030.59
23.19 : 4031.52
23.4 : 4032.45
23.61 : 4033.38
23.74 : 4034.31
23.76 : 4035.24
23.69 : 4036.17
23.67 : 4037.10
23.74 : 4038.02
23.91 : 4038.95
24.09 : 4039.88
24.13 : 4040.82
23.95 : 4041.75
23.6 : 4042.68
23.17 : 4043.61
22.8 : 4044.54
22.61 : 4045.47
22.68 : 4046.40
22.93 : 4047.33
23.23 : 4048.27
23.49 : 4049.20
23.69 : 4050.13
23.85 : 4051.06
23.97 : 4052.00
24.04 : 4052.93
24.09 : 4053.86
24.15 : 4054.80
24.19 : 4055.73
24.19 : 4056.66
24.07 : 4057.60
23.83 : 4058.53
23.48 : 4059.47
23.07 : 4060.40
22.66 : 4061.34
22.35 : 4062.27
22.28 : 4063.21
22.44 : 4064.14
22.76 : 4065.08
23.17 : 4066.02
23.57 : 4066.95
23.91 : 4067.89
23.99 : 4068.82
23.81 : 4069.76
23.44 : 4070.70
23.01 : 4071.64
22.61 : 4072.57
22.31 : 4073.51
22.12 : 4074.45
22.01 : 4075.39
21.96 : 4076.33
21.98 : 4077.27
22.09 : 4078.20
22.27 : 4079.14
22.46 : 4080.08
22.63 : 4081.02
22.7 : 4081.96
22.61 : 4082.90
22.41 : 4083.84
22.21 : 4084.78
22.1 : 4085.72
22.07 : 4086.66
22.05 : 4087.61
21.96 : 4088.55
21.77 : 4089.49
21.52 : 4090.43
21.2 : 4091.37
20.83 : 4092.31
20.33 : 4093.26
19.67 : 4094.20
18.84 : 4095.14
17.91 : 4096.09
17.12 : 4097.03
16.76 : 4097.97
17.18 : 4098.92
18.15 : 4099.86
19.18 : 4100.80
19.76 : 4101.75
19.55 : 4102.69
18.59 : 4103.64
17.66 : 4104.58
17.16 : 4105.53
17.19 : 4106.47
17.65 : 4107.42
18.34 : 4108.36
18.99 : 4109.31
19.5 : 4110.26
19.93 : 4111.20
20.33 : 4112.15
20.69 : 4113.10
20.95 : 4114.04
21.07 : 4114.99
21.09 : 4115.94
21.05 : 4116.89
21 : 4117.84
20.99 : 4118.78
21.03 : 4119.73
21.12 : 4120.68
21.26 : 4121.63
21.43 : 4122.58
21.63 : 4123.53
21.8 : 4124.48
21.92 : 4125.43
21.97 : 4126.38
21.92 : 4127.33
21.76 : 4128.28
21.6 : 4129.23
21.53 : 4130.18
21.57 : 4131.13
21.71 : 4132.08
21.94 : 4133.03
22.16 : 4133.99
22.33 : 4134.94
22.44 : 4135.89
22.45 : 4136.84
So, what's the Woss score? -4.15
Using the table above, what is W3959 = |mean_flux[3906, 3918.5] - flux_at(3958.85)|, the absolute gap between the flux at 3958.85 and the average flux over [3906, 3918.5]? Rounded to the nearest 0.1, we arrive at 2.3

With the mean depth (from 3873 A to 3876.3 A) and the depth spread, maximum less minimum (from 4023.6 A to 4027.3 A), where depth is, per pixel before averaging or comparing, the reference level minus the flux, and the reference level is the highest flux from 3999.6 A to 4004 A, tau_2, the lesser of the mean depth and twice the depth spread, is 0.7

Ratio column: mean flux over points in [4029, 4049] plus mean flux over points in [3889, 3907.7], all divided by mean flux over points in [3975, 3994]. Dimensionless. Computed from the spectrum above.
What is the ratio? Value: 2.07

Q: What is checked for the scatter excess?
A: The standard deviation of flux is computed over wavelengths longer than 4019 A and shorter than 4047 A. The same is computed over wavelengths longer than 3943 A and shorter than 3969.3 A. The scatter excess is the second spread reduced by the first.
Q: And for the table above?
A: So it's 2.5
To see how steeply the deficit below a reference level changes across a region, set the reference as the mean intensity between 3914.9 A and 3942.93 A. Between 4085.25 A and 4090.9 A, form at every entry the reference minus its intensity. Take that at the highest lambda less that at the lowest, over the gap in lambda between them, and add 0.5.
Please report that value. 0.62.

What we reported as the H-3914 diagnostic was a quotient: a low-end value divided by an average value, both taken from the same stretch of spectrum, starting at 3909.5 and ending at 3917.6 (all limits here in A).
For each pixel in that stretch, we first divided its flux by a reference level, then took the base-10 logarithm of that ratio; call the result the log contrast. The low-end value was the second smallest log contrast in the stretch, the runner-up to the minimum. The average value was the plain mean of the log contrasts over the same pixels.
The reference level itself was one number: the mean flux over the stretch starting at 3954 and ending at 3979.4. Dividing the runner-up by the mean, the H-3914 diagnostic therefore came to 0.9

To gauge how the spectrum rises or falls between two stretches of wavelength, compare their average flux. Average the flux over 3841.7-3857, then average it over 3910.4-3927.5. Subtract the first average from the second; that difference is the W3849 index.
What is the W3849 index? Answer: 1.2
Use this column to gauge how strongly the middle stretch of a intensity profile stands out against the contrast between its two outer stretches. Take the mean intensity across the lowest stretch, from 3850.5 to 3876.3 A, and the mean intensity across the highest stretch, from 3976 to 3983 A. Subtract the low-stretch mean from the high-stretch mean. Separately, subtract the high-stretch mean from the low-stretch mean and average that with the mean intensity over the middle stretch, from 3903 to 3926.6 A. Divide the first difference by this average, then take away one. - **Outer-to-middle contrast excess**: -1.3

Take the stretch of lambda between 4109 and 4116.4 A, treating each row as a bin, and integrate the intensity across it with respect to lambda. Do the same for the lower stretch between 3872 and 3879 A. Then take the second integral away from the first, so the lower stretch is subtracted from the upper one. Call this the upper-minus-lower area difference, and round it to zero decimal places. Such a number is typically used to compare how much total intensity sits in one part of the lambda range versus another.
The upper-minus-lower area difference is -10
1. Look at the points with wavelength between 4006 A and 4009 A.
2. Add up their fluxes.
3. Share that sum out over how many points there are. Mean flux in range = 23.1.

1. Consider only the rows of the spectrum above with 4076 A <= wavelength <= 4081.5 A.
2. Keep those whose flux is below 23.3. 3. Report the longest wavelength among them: 4081.02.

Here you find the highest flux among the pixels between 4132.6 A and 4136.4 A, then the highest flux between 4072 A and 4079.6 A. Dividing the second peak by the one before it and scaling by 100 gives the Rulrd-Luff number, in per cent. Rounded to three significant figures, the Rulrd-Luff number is 101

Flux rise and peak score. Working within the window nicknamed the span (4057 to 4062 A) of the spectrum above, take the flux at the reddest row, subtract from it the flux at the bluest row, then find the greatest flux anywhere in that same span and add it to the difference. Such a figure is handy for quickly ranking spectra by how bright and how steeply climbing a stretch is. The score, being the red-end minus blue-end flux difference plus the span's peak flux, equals 22.7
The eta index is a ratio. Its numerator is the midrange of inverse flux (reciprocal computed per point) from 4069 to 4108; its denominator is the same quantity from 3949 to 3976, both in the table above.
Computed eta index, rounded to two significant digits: 0.96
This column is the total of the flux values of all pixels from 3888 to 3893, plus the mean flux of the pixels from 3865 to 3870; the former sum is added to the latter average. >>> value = 136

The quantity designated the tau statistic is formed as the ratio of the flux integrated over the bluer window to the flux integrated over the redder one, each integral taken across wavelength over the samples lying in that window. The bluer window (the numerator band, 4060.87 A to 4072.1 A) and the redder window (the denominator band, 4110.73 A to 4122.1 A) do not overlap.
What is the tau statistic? 1.09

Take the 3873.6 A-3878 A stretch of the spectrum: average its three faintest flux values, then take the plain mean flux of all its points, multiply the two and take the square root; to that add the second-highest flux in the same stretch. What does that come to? 46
